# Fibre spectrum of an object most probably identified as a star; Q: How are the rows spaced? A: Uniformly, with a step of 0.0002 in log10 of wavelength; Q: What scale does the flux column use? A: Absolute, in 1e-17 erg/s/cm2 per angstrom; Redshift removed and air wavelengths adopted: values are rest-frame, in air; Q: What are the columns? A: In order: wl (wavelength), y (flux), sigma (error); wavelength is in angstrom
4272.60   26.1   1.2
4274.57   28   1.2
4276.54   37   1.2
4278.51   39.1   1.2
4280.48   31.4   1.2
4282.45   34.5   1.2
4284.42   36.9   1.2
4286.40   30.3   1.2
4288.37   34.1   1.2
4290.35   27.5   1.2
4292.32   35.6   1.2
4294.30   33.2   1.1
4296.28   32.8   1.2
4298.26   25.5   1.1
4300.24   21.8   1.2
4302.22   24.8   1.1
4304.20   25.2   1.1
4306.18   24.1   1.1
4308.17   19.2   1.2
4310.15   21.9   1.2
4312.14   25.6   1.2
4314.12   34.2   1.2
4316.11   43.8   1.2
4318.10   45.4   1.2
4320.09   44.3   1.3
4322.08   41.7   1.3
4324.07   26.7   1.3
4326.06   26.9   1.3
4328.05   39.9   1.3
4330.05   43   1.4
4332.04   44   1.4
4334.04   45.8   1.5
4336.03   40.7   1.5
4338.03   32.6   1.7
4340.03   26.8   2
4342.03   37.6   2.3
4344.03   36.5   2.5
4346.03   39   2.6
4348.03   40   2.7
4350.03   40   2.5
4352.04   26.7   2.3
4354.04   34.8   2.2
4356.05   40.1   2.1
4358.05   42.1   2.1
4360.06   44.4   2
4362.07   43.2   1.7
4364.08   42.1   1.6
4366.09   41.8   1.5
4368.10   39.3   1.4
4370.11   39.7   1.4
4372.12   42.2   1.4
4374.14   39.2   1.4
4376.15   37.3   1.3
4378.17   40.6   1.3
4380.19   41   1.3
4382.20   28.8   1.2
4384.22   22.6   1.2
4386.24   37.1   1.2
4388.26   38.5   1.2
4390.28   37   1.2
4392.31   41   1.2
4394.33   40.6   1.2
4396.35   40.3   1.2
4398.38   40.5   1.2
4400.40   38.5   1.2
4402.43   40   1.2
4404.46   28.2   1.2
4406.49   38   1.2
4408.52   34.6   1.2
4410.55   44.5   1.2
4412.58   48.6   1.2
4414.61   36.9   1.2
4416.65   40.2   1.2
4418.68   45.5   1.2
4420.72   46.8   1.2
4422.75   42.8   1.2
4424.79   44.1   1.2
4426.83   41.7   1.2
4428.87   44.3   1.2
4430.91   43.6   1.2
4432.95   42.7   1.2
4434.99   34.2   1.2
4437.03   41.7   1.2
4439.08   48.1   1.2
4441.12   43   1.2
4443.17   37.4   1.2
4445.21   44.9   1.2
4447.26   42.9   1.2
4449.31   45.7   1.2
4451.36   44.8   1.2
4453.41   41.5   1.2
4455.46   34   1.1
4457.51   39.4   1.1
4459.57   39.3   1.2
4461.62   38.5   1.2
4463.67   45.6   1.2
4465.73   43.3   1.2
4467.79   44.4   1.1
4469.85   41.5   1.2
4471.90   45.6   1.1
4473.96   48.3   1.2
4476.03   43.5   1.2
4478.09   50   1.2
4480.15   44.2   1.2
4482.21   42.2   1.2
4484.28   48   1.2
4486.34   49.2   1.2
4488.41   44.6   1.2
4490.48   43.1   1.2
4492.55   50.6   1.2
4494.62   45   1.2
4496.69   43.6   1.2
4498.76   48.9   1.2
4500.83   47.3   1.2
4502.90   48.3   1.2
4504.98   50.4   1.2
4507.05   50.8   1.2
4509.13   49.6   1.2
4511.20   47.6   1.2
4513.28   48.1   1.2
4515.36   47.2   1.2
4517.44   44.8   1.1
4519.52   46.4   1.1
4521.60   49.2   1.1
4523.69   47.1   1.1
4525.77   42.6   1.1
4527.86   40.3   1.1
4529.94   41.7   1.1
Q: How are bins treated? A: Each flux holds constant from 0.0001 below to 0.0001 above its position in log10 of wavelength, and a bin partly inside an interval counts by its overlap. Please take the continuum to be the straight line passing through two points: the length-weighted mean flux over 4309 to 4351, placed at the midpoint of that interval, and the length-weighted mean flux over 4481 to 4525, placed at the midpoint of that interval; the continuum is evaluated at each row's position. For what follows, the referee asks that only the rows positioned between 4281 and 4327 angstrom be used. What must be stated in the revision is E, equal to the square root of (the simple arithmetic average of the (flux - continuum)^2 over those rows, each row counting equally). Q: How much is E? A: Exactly 8.6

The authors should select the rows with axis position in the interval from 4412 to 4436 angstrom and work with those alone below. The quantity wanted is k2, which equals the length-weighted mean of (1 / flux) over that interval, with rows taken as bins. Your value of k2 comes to 0.024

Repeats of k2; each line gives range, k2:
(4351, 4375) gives 0.026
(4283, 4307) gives 0.035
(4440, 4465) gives 0.024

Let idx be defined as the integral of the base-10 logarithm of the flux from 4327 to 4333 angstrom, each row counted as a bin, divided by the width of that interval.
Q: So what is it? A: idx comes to 1.62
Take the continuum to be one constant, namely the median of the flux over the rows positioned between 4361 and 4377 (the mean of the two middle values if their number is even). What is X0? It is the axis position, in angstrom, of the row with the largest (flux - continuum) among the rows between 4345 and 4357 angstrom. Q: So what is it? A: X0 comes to 4356.05 angstrom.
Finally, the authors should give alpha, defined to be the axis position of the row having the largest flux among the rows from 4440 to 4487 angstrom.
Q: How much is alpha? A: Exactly 4478.09 angstrom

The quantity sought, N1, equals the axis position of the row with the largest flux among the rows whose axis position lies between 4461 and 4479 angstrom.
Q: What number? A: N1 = 4478.09 angstrom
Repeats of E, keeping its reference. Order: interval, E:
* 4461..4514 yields 2.7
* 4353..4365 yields 3.9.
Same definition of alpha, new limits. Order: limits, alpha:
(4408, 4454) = 4412.58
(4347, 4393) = 4360.06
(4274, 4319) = 4318.10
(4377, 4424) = 4412.58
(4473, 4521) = 4507.05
